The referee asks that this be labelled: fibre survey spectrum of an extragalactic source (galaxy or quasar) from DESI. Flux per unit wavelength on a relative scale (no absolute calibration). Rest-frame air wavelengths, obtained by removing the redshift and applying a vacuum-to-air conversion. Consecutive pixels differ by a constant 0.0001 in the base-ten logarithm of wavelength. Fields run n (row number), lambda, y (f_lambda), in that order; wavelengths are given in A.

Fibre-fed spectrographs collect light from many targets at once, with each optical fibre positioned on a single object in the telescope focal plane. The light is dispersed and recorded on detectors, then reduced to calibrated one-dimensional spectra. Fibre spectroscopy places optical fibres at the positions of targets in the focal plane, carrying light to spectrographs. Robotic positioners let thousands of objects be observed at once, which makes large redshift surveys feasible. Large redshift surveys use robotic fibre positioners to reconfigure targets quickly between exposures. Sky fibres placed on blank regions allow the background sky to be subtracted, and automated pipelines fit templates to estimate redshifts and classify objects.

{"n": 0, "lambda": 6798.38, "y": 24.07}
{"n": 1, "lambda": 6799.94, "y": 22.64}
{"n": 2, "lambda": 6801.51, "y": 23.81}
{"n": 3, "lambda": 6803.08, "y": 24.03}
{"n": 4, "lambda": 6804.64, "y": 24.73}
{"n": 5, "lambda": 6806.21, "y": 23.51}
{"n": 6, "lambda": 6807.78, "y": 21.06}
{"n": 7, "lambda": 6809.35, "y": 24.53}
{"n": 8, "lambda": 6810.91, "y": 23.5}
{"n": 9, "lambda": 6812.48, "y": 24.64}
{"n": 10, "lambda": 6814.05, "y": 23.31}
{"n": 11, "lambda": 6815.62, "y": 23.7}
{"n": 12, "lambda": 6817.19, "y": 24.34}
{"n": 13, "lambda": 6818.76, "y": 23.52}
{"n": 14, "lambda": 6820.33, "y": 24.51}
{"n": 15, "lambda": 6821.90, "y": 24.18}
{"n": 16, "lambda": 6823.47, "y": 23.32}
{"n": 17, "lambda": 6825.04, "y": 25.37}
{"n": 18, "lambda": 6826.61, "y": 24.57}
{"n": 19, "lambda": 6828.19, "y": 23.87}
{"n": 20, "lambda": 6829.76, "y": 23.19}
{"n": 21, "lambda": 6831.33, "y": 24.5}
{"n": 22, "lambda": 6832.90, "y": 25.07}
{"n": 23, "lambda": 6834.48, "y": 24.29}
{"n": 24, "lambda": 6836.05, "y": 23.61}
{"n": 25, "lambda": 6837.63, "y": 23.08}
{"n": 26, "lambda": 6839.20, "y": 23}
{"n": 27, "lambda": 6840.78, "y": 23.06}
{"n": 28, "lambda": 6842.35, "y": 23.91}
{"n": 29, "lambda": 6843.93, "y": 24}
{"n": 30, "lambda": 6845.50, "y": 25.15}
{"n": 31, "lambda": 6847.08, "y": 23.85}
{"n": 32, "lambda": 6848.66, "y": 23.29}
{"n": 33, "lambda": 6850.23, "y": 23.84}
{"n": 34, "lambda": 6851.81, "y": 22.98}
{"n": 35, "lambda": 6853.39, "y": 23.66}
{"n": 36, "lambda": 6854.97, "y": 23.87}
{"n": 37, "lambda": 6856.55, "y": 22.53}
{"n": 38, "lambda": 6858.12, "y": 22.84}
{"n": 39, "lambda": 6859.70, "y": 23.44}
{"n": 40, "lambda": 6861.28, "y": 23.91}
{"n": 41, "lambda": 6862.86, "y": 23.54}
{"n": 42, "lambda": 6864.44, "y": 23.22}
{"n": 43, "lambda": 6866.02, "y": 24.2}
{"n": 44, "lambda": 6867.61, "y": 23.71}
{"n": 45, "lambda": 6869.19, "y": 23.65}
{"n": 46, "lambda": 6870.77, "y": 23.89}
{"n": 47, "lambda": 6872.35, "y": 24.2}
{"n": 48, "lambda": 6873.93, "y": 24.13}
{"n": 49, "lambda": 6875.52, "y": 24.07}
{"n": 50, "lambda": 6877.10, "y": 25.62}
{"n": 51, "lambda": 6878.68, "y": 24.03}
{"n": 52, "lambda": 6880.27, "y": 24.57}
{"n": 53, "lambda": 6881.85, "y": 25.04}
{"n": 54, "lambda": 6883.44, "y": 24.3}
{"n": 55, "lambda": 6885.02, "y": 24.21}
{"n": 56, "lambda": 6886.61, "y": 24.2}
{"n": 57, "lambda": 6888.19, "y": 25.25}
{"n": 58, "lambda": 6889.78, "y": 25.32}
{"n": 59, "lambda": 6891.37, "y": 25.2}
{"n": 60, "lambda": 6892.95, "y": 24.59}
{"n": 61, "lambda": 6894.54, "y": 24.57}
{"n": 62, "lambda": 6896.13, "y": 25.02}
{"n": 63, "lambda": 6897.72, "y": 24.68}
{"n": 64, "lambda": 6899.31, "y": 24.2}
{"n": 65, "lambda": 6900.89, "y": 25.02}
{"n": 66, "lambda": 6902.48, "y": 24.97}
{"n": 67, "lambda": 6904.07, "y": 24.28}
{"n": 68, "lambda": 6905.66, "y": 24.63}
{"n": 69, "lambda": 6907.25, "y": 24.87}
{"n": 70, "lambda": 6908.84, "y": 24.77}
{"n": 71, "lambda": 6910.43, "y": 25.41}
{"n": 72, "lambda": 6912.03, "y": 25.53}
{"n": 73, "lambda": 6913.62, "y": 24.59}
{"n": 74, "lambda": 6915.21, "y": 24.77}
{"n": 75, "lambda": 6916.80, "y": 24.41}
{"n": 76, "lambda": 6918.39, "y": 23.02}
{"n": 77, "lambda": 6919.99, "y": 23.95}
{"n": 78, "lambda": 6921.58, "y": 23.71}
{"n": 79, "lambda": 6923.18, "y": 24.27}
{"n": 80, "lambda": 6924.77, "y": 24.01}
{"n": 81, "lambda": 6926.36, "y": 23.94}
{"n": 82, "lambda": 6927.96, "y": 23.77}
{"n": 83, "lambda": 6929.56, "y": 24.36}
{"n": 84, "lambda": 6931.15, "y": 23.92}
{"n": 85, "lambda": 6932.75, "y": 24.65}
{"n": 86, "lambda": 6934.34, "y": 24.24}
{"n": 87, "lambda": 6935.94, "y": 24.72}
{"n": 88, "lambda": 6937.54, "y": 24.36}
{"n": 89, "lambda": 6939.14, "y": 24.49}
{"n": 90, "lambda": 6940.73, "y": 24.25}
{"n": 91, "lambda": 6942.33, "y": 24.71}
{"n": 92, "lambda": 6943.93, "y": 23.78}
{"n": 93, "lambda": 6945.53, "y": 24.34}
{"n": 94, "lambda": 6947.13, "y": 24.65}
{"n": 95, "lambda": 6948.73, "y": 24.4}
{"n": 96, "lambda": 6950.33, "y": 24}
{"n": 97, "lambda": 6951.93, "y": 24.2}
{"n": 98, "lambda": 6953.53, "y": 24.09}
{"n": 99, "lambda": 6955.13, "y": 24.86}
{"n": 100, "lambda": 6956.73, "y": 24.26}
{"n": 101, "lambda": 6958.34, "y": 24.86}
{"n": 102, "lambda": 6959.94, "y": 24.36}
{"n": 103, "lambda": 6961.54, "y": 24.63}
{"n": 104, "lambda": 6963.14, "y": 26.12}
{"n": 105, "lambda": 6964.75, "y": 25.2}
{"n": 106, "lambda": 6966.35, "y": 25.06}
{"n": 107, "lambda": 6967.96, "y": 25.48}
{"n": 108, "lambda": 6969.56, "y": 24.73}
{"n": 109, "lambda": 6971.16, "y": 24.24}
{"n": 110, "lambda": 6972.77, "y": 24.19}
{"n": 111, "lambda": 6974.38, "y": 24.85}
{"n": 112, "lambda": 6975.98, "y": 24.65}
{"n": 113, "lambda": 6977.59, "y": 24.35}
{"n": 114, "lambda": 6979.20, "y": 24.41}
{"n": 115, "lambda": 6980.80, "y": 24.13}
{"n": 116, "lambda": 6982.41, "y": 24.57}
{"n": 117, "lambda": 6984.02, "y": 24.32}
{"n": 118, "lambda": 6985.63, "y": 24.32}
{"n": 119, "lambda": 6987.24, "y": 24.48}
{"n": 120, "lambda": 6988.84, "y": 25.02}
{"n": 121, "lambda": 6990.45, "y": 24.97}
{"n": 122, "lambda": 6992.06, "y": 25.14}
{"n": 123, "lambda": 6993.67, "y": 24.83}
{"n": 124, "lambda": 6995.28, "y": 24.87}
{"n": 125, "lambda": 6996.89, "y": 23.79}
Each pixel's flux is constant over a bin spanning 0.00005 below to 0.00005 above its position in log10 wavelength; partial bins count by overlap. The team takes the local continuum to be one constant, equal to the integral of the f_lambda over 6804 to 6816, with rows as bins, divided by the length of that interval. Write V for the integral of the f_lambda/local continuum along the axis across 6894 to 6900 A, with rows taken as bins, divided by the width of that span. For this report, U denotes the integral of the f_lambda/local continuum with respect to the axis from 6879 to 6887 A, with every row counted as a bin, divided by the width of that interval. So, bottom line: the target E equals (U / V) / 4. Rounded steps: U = 1.04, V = 1.04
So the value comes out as 0.248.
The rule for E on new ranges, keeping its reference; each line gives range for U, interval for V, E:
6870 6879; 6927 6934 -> 0.252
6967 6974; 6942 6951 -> 0.254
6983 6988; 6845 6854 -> 0.256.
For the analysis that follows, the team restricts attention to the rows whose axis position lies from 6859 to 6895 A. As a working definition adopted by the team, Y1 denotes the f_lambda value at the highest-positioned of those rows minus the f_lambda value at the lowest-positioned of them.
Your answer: 1.1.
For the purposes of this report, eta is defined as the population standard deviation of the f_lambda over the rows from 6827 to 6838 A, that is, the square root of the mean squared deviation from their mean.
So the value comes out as 0.67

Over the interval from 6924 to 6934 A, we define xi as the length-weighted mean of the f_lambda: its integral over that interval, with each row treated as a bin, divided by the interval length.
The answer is 24.1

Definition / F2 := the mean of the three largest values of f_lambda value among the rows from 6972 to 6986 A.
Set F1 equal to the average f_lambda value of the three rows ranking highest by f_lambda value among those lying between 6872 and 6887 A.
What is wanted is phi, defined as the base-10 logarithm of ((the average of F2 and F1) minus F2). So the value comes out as -0.71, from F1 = 25.1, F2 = 24.7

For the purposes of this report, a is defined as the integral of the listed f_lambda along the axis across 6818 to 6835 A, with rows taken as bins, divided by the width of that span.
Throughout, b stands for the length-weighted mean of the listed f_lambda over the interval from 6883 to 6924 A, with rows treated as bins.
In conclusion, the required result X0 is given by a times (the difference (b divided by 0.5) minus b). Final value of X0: 596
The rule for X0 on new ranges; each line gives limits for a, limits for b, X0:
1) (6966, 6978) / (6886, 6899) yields 613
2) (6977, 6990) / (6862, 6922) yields 599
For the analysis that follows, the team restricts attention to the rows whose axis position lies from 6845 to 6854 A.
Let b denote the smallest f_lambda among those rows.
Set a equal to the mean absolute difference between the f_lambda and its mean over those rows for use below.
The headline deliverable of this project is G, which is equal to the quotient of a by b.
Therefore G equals 0.021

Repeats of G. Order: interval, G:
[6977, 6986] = 0.004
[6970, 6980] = 0.008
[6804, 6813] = 0.046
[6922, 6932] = 0.008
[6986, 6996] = 0.006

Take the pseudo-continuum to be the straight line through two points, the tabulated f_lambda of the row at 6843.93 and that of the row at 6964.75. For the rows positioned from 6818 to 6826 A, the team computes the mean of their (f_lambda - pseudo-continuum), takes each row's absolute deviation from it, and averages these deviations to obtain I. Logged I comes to 0.60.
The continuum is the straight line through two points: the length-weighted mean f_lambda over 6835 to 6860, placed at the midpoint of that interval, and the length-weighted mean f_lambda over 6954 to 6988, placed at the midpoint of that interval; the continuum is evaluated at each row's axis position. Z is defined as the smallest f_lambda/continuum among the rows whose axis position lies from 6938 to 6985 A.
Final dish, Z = 0.97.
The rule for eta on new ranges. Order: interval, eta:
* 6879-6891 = 0.46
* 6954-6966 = 0.58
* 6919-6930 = 0.22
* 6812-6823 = 0.48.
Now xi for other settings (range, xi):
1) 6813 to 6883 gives 23.9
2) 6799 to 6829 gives 23.9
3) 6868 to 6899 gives 24.5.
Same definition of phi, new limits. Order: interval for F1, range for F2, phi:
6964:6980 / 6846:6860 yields -0.16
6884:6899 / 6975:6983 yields -0.45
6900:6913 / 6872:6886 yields -0.91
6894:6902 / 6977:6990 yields -0.97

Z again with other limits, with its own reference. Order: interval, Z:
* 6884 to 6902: 1.01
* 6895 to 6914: 1.01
